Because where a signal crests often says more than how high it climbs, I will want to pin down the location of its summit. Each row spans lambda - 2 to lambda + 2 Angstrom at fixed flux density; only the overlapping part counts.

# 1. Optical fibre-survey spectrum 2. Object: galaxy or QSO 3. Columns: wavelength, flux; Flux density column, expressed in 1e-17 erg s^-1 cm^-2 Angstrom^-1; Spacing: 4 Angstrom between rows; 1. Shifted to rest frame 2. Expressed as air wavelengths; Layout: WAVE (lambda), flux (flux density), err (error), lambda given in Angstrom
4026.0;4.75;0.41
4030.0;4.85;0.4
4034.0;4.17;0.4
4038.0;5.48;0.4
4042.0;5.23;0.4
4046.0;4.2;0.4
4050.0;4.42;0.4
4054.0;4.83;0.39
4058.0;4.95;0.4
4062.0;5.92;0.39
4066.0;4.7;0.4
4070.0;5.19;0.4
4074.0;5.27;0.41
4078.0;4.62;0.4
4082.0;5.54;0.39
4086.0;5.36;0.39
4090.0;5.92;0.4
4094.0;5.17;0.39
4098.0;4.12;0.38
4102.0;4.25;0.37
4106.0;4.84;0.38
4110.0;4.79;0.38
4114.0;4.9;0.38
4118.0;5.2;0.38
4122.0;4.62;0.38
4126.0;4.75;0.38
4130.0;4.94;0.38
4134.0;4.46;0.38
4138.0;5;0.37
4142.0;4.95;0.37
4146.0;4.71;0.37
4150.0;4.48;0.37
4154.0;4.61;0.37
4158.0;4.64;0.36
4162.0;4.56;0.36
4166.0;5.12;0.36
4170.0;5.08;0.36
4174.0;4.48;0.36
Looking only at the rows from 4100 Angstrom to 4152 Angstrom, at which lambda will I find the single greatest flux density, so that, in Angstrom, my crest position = 4118.0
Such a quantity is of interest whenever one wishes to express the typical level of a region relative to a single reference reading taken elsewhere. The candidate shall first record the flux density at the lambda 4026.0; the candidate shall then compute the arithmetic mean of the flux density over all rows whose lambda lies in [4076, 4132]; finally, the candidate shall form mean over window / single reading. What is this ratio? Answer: 1.04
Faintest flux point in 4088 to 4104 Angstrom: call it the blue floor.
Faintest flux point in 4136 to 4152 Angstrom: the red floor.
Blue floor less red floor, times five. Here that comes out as -1.8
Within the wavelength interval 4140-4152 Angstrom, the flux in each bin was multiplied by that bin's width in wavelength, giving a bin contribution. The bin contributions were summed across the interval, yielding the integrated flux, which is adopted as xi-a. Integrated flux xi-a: 56.6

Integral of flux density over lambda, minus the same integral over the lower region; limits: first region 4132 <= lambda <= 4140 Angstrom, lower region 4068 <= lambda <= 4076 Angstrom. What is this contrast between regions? -4.0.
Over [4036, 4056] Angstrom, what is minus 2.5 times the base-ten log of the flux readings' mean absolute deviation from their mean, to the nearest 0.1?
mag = 0.9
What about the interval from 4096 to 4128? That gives 1.4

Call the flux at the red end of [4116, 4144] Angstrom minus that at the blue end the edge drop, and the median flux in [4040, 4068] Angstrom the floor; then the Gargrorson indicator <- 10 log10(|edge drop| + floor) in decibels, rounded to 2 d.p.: 7.06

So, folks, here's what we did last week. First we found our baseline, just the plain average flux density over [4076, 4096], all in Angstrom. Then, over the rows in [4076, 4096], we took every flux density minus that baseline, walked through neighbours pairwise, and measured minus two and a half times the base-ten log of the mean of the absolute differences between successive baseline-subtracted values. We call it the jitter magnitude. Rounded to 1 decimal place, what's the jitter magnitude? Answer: 0.6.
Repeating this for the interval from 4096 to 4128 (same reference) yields 1.4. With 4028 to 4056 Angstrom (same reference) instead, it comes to 0.5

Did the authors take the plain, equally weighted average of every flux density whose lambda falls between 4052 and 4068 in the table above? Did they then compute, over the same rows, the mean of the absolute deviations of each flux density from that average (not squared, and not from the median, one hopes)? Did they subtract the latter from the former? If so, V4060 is 4.69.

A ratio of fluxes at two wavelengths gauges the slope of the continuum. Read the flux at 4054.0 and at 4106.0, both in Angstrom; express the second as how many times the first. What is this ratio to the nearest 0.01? 1.00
